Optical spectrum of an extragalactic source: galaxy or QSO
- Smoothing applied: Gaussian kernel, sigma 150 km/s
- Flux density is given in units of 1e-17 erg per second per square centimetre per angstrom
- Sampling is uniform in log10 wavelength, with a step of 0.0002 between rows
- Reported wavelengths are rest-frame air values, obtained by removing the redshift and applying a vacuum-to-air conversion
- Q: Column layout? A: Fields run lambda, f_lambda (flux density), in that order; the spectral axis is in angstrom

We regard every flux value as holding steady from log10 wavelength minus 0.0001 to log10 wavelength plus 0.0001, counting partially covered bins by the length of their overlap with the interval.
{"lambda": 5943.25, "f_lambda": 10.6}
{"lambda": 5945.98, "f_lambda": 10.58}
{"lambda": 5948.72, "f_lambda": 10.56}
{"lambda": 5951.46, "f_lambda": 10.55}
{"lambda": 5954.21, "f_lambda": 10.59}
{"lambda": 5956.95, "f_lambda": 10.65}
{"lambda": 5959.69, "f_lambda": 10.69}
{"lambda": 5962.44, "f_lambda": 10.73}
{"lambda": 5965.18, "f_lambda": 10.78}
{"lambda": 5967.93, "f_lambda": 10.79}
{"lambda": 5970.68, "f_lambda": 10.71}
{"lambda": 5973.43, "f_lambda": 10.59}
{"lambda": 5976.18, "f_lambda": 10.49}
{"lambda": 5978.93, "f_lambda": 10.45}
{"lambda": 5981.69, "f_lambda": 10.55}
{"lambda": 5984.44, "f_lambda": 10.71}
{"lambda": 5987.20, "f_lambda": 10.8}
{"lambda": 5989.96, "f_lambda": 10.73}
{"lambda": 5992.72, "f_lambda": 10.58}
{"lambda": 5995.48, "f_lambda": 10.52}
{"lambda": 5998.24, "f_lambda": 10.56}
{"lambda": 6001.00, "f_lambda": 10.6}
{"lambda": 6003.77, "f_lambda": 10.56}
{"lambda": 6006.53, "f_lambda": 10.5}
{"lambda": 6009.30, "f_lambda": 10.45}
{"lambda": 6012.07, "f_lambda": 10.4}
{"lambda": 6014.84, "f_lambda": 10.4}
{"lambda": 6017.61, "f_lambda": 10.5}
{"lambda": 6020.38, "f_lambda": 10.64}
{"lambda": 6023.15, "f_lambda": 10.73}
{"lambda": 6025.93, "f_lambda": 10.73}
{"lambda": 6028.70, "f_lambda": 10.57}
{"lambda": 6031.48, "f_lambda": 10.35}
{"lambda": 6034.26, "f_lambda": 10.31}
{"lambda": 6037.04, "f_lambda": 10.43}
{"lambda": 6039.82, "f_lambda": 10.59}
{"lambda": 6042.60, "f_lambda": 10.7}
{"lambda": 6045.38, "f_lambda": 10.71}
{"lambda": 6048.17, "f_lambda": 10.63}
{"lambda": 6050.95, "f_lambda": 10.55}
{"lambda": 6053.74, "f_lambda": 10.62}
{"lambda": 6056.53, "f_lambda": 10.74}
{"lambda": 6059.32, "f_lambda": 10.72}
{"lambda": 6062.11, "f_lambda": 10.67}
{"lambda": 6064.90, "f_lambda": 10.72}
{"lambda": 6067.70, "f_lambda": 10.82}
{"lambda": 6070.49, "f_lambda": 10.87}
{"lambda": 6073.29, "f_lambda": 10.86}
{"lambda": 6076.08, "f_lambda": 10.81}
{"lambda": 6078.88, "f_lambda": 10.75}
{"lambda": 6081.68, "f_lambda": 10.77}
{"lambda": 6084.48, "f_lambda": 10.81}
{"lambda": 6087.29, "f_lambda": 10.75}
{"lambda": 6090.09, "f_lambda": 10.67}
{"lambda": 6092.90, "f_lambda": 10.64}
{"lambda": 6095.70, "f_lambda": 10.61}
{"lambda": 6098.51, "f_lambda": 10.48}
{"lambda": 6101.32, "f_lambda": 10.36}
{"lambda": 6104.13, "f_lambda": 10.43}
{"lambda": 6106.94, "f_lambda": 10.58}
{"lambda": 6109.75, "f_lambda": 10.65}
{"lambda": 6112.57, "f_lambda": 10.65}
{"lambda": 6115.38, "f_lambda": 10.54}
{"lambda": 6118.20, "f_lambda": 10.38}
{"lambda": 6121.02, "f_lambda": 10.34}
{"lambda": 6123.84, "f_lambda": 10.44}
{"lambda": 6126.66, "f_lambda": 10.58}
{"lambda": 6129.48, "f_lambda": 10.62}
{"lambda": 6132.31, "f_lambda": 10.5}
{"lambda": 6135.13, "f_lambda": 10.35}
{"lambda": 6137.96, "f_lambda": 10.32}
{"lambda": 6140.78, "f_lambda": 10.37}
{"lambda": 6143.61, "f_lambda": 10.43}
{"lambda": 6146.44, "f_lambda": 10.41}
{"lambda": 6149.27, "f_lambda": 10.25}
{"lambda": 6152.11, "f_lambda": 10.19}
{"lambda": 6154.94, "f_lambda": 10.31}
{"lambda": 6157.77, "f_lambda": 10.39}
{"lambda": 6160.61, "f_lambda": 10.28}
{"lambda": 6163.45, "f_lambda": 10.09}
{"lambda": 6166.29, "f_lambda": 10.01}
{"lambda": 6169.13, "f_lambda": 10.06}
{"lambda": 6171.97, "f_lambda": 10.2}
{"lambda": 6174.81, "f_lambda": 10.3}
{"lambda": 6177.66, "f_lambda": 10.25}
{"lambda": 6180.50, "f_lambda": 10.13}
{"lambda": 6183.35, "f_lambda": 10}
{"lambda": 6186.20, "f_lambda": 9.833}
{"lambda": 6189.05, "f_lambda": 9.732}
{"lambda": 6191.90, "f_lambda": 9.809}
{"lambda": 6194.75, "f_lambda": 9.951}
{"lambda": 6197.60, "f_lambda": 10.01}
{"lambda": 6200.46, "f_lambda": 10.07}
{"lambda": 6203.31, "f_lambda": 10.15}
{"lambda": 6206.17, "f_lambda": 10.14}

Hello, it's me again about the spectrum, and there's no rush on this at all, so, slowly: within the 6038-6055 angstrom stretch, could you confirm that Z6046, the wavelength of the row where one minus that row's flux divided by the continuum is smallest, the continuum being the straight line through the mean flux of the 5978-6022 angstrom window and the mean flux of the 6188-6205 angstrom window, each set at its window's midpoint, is 6045.38 angstrom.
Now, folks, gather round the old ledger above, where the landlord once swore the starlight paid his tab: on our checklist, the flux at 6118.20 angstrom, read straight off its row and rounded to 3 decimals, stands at 10.380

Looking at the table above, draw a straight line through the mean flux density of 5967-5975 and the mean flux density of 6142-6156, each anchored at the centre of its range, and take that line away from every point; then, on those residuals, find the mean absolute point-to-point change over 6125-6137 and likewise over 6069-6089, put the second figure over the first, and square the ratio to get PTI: 0.14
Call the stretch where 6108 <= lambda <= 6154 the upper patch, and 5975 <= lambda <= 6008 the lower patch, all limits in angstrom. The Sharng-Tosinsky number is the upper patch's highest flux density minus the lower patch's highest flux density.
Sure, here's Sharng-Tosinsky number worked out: -0.15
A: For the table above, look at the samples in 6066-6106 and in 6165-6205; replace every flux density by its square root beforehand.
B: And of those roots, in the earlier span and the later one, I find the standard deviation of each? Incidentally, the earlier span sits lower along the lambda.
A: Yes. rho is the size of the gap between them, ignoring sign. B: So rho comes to 0.0011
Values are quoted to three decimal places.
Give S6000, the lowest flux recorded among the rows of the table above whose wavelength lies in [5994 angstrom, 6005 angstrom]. 10.520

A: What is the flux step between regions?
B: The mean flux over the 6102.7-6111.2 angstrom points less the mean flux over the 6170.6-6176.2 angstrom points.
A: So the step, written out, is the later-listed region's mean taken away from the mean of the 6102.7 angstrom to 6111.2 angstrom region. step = 0.30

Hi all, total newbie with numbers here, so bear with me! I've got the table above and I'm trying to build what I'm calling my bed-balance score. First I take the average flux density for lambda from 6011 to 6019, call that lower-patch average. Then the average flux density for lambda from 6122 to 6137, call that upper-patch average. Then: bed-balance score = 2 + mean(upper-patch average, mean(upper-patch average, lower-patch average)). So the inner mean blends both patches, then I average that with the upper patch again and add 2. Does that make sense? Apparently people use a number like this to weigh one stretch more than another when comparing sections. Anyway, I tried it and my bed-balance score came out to 12.5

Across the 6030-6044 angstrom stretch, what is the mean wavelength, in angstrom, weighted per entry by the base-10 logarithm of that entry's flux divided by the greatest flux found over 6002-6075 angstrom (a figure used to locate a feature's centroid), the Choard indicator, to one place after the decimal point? 6035.6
